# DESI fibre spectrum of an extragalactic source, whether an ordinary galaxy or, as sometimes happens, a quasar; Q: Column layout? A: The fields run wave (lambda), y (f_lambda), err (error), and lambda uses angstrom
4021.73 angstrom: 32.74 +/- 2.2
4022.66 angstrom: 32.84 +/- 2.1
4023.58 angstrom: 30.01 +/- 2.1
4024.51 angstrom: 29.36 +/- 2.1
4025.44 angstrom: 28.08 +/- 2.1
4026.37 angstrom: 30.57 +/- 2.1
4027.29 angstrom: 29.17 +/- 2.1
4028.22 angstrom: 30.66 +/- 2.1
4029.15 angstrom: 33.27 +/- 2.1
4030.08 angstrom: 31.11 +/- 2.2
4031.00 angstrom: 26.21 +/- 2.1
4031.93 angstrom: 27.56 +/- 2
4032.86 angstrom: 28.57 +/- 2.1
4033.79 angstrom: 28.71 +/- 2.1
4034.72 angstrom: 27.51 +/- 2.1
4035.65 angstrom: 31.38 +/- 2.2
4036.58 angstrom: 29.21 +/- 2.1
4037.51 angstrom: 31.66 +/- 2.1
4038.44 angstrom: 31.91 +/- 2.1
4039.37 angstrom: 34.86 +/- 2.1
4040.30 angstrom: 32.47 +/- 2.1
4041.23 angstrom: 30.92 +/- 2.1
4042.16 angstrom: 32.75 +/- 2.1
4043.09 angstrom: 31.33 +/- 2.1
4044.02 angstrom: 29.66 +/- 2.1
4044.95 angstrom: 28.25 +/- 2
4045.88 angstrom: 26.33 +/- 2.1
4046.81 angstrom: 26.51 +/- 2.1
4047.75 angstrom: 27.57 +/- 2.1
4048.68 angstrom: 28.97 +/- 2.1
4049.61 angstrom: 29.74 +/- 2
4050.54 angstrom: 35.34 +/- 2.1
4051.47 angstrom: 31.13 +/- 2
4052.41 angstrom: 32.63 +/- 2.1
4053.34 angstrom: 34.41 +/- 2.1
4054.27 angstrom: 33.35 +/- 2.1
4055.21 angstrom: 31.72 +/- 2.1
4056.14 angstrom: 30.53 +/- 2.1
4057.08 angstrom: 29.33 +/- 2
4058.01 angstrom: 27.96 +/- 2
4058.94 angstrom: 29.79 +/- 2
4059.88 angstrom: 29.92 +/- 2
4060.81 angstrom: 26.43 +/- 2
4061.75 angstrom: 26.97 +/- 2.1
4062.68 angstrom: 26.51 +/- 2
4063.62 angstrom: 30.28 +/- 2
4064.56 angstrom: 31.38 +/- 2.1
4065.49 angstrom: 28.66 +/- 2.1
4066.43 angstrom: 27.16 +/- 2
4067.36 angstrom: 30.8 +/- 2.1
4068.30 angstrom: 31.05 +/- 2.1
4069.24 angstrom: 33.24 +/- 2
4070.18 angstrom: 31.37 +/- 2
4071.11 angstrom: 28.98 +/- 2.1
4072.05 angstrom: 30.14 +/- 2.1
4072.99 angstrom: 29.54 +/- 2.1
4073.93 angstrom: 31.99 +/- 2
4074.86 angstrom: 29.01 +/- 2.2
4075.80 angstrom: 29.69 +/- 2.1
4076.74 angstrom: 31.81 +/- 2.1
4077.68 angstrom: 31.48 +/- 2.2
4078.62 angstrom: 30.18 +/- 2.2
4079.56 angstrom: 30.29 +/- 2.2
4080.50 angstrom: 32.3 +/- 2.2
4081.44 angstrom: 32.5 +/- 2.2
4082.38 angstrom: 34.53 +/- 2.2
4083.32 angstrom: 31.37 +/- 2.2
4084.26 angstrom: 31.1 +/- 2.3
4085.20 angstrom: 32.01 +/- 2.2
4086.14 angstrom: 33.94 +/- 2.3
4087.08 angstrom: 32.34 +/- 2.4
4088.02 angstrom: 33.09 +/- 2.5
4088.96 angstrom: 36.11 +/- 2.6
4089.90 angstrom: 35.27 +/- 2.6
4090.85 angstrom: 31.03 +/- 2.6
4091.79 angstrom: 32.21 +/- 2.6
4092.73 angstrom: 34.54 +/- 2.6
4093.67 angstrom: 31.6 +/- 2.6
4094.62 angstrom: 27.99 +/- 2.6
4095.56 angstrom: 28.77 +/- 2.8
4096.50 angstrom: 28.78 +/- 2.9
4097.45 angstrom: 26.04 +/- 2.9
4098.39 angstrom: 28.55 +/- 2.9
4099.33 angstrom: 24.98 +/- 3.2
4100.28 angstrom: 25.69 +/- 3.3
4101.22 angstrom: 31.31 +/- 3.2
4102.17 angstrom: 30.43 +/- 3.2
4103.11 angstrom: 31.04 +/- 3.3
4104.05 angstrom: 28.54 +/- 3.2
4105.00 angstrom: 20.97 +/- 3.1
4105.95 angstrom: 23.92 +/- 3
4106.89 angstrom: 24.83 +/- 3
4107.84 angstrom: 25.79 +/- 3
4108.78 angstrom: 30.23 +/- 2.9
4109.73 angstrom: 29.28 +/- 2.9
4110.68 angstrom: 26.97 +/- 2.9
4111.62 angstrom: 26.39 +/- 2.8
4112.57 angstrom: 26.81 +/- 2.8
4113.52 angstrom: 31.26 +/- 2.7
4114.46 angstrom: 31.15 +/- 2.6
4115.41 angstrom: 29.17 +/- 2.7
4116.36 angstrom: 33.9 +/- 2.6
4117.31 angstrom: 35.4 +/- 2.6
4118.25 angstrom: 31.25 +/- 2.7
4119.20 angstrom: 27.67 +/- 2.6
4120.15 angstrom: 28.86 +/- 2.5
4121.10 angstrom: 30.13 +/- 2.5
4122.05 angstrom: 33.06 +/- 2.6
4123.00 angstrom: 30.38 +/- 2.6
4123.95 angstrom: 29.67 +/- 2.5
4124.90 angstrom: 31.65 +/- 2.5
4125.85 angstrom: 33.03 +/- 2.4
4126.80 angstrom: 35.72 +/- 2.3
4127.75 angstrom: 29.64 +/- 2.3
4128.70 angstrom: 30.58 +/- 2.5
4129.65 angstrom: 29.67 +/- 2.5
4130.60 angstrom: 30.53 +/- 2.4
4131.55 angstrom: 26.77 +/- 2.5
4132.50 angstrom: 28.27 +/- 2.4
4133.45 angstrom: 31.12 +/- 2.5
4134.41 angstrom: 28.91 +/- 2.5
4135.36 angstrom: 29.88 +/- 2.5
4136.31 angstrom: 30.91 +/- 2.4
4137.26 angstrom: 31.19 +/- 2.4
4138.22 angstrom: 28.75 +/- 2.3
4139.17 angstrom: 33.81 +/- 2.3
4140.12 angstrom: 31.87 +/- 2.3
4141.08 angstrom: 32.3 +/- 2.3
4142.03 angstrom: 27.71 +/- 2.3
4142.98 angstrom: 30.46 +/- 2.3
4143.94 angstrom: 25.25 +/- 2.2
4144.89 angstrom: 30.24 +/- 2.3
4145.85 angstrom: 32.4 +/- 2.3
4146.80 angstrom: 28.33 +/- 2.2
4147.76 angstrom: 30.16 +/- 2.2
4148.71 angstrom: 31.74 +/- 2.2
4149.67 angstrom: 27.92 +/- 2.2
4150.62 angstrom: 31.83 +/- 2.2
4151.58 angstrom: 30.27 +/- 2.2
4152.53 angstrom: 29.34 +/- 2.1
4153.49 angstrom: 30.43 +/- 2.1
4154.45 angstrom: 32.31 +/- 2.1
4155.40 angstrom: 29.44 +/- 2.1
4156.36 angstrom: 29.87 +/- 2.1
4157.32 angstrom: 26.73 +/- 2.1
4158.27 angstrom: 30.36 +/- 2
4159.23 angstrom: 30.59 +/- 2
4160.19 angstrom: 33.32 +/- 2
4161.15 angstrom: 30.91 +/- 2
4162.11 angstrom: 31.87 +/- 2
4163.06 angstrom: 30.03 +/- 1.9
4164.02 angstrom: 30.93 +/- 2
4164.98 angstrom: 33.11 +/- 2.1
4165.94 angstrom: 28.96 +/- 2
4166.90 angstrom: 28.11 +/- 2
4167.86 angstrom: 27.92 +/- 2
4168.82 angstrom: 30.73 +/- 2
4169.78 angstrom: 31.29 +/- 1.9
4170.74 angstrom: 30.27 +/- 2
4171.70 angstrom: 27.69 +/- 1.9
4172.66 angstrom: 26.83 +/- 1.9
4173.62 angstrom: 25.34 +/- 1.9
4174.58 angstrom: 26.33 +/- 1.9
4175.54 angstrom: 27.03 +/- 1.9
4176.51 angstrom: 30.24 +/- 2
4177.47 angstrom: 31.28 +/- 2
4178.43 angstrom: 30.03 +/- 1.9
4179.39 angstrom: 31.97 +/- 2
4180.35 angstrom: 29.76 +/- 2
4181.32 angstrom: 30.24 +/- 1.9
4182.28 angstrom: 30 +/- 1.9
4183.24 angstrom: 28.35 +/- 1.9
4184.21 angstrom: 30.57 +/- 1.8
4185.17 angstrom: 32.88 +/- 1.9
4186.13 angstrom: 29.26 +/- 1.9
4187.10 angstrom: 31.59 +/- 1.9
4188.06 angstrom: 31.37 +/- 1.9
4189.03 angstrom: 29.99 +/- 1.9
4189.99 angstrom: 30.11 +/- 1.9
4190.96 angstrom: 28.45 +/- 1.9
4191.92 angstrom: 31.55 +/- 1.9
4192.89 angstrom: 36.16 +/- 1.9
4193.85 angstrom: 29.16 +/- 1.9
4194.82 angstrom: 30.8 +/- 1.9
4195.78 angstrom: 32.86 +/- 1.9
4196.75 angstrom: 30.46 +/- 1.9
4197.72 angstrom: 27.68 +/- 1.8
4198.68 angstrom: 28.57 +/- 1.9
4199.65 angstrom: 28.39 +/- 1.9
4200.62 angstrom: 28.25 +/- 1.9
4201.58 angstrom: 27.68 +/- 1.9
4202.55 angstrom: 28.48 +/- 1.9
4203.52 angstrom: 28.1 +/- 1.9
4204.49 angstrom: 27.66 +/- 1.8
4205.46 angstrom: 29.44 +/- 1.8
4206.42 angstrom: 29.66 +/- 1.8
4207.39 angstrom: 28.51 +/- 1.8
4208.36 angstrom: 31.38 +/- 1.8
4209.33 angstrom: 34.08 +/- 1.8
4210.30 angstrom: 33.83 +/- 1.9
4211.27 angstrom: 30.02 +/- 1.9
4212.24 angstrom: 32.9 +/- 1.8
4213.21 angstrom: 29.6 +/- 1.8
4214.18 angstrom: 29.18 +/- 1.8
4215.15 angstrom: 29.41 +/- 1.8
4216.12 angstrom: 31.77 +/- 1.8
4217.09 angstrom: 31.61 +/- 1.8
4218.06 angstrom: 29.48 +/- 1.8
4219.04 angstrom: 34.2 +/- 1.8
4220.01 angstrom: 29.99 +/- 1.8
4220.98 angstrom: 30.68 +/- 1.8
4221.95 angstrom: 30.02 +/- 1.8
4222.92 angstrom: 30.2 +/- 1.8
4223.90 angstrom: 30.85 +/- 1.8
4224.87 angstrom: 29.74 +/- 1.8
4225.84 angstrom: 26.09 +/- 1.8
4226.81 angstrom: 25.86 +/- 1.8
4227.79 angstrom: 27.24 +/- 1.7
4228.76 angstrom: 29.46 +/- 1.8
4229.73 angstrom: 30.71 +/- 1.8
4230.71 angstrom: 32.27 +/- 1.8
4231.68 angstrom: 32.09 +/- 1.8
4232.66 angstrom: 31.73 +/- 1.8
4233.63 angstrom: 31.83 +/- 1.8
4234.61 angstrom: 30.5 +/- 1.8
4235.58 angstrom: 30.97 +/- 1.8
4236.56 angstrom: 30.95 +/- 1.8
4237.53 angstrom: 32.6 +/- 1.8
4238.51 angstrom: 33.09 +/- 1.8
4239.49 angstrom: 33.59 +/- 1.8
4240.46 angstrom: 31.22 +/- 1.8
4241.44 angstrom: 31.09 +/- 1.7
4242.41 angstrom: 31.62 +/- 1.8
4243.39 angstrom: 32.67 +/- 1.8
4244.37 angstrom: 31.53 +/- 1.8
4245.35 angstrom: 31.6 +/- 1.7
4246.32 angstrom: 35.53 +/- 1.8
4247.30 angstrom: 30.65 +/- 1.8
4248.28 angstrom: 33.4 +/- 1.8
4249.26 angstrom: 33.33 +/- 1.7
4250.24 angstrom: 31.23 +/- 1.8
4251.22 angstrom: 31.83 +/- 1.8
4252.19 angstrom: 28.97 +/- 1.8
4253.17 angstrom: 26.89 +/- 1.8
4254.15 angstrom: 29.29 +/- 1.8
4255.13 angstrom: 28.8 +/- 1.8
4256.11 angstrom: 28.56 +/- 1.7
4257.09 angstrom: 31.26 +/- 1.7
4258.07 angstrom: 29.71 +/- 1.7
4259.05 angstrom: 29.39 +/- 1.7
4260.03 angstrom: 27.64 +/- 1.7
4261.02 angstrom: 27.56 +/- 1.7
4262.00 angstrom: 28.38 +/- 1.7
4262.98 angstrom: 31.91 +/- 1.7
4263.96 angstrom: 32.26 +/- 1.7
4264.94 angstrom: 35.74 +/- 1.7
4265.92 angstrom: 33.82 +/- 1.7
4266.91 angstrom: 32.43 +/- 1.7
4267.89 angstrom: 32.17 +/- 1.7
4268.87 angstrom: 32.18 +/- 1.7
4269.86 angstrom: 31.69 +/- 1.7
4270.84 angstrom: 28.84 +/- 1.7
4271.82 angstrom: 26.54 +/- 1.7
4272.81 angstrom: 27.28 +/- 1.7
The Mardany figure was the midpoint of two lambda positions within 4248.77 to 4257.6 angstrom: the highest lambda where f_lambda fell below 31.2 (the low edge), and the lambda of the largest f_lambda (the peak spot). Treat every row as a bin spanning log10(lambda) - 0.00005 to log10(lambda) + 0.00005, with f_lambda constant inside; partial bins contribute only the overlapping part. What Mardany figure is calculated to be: 4252.7 angstrom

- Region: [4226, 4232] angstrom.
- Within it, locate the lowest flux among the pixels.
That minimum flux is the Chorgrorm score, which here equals 25.86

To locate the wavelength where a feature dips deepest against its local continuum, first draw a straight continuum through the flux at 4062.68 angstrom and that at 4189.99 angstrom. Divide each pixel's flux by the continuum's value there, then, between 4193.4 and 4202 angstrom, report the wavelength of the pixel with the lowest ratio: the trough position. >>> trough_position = 4201.58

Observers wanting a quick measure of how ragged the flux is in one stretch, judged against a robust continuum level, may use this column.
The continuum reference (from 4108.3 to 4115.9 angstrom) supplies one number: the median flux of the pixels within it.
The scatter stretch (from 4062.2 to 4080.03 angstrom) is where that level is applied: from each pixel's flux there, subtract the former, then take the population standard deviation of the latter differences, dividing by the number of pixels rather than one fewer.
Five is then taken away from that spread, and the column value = -3.4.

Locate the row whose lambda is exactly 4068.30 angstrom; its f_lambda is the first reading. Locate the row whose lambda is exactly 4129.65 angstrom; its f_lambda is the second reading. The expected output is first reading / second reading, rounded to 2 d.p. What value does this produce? 1.05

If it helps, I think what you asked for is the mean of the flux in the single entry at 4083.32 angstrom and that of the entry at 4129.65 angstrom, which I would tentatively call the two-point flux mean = 30.5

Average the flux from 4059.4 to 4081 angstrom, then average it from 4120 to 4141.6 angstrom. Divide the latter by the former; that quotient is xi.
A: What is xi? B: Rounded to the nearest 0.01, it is 1.03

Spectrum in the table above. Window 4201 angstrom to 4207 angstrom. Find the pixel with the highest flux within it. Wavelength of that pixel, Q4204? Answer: 4206.42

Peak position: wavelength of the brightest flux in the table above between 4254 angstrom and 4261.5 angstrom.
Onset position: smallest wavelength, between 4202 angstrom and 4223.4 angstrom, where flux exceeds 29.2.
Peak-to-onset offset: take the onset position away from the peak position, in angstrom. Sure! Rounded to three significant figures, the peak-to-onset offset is 51.6 angstrom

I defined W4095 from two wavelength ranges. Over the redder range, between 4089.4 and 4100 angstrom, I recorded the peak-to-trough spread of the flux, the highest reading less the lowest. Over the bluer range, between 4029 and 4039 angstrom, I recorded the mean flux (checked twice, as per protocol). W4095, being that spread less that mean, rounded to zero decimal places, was -19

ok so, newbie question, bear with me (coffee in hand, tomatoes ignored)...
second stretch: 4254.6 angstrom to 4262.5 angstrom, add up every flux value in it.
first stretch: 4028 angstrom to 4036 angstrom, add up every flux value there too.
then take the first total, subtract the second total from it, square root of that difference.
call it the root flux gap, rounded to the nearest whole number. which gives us 6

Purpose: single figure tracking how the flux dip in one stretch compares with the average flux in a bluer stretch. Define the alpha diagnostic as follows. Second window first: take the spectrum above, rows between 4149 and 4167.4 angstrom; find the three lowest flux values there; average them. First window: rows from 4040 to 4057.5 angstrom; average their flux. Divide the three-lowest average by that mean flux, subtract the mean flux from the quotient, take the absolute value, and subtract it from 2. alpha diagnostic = -27.8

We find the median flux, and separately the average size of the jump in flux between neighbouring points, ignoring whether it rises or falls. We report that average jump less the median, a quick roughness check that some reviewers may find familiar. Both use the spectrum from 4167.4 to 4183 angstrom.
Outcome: -28.6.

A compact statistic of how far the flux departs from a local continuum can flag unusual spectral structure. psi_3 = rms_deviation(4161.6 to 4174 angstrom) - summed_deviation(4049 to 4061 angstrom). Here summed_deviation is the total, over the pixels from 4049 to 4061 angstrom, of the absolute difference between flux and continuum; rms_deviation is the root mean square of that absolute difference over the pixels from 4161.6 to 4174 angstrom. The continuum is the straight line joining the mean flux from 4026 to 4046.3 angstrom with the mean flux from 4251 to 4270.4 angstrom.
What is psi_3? -23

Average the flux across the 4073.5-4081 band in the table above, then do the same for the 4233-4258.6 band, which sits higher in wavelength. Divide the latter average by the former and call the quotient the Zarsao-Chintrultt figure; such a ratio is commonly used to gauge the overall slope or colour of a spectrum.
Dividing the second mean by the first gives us 1.01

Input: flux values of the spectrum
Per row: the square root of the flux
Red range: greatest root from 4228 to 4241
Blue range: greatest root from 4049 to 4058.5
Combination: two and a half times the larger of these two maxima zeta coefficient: 14.86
